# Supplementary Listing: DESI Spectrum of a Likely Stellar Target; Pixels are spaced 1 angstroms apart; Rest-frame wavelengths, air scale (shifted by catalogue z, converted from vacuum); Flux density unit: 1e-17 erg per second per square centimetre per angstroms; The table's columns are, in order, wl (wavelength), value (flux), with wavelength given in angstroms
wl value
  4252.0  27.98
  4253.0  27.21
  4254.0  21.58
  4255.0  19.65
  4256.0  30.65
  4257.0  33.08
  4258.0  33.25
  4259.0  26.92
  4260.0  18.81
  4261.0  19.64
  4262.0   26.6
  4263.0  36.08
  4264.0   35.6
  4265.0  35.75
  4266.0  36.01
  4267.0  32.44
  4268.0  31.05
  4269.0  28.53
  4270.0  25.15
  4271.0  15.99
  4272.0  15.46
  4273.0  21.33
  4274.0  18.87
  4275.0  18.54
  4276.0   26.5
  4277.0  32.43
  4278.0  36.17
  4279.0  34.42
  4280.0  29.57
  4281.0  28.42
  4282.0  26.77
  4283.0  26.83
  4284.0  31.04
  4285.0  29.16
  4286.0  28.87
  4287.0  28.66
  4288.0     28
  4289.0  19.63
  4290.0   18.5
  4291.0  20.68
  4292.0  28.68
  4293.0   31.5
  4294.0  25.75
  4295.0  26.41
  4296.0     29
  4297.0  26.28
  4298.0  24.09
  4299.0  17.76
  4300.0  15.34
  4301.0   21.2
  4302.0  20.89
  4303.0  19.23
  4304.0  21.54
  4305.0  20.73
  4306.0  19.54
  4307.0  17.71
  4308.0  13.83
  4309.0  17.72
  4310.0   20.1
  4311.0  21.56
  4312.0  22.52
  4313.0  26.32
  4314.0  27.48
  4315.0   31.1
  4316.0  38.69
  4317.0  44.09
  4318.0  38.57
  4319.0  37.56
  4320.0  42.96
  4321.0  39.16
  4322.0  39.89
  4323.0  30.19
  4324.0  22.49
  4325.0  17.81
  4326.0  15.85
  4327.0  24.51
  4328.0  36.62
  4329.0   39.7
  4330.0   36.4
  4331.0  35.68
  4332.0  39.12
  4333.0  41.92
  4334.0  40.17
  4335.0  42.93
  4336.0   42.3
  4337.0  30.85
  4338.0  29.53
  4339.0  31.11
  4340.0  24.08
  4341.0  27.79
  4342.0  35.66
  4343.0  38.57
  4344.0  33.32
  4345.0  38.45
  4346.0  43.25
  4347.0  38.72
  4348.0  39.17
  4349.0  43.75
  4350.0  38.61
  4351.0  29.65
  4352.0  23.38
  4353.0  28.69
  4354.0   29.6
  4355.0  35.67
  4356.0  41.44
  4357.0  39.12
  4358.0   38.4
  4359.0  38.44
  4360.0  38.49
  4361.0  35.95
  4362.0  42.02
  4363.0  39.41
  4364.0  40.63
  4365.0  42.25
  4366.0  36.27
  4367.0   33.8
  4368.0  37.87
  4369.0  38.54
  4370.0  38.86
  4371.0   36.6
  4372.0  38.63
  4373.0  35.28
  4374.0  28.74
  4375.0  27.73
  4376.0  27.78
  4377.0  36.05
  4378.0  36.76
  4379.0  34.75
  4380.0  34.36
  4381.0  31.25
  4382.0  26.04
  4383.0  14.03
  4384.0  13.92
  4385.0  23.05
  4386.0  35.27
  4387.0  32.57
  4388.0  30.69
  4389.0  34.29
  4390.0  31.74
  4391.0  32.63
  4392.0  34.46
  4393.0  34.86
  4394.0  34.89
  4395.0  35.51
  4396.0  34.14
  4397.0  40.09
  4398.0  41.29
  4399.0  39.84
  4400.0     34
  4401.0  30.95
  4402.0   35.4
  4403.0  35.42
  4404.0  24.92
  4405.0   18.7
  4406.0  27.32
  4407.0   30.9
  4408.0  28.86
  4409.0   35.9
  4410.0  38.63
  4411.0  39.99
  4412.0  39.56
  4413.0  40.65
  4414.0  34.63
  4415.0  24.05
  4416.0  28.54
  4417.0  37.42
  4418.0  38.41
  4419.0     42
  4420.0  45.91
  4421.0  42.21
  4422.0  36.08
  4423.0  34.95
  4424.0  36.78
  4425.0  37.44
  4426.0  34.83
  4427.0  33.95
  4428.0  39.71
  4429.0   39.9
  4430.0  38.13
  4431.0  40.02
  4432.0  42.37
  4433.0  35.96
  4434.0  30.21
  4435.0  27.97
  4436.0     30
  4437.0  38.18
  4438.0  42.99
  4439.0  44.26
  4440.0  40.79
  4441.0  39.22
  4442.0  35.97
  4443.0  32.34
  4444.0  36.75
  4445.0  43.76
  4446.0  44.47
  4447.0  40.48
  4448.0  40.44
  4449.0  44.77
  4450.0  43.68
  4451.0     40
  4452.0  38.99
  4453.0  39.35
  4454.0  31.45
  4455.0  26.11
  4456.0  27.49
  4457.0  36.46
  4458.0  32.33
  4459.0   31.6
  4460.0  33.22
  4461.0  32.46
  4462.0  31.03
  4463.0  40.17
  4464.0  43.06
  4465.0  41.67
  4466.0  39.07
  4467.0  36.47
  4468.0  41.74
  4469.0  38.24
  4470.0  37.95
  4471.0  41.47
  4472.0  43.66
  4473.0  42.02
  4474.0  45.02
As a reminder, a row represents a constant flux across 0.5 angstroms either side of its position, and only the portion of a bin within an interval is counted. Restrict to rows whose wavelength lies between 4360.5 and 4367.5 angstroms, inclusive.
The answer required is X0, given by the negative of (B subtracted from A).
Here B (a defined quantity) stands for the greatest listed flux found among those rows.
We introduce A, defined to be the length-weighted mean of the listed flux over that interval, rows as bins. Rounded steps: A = 39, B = 42.25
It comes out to 3.6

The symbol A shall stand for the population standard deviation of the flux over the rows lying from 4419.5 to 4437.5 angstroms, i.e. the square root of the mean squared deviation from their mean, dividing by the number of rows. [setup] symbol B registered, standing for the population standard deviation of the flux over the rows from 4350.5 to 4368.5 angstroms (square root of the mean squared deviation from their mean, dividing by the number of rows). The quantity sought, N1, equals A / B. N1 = 0.9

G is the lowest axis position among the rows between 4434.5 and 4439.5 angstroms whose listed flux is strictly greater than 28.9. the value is 4436.0 angstroms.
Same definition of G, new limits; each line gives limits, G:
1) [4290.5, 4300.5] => 4293.0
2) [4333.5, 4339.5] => 4334.0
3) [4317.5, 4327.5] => 4318.0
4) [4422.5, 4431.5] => 4423.0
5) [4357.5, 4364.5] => 4358.0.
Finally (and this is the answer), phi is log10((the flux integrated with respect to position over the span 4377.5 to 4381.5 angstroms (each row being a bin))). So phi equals 2.14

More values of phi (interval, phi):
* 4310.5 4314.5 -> 1.99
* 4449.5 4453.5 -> 2.21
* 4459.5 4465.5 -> 2.35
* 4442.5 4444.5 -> 1.84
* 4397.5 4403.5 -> 2.34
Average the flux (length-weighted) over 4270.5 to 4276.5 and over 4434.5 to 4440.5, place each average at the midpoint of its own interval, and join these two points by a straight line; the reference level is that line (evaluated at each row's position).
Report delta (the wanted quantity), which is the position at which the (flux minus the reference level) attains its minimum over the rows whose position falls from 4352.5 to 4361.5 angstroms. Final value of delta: 4353.0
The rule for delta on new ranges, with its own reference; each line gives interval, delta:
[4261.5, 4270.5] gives 4270.0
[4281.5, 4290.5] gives 4290.0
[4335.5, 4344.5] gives 4340.0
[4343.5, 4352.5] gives 4352.0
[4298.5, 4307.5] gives 4300.0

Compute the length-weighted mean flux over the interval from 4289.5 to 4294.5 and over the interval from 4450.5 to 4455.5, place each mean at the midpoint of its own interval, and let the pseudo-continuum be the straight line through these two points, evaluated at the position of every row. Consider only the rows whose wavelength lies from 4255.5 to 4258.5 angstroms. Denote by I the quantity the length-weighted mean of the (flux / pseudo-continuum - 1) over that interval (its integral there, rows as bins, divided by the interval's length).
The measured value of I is 0.42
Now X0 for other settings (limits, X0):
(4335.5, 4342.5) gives 10.7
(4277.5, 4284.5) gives 5.7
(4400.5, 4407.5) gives 6.3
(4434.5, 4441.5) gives 6.6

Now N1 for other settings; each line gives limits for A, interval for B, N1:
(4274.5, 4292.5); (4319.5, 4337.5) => 0.6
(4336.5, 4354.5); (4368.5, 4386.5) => 0.8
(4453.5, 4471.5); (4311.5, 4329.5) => 0.6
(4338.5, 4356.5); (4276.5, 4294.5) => 1.3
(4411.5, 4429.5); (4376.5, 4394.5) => 0.7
